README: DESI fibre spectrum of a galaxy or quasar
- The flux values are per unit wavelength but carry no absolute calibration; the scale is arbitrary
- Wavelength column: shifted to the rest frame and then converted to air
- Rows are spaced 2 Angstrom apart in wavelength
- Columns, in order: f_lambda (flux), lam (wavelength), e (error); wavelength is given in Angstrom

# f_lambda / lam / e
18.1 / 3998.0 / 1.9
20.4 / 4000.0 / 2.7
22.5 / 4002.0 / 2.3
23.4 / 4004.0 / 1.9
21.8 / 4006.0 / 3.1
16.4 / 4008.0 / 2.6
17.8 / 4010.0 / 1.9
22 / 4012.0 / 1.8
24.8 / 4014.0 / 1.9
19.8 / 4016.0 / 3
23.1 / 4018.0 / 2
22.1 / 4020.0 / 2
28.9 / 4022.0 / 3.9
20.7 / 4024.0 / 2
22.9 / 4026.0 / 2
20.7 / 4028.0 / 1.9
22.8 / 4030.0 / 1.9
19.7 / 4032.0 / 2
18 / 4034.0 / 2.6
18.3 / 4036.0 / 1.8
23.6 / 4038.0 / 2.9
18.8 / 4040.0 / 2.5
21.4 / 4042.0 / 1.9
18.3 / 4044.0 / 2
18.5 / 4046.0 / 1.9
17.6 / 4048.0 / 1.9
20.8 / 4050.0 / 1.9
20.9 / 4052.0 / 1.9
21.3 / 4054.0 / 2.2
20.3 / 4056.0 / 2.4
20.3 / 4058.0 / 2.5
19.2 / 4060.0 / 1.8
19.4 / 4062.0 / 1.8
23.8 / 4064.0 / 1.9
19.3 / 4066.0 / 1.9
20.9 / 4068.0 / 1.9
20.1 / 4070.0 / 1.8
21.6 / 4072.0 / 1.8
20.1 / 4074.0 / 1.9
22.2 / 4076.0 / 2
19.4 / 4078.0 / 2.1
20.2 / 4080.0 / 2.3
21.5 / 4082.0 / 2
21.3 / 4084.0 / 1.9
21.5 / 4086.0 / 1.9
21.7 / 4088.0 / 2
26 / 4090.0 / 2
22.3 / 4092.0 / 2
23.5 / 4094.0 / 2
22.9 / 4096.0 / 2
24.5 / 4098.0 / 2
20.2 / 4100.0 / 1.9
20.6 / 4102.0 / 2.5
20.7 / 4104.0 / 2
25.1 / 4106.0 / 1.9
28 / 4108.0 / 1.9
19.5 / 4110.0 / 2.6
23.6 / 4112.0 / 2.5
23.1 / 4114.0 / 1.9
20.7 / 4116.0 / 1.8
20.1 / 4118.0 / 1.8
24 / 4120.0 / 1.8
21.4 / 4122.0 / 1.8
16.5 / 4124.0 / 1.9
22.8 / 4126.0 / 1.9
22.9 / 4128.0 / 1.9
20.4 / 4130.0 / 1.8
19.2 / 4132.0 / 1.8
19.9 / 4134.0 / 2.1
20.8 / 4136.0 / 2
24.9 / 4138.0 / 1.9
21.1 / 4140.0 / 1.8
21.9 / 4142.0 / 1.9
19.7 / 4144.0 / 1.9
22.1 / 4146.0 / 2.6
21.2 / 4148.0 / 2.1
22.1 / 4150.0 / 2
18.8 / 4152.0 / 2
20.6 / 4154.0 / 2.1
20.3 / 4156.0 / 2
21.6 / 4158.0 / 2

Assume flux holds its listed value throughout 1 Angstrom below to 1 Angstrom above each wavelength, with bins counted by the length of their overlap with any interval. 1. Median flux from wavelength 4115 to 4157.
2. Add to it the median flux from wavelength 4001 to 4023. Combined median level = 42.9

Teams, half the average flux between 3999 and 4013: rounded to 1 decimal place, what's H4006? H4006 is 10.3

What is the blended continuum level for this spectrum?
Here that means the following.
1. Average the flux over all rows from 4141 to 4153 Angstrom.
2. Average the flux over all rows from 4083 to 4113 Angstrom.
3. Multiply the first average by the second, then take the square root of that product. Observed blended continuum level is 21.84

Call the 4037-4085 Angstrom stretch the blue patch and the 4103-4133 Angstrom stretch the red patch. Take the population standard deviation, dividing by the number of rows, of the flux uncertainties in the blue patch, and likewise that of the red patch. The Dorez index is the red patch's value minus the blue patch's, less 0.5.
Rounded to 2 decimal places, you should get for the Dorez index -0.53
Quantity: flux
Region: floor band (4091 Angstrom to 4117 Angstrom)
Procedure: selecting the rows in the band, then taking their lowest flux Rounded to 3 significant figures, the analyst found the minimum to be 19.5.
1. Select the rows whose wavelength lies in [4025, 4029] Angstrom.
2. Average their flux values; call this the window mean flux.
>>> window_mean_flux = 21.8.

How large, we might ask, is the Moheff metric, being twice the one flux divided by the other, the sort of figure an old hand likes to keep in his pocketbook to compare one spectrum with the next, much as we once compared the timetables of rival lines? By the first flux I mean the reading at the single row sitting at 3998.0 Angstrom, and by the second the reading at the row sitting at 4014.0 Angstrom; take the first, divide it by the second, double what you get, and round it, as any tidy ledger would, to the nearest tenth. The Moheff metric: 1.5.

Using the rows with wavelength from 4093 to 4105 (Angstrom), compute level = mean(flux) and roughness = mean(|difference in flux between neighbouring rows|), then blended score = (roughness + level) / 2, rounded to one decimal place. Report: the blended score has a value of 11.7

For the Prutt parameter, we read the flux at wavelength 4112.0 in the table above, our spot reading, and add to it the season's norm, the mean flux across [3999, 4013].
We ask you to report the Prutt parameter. 44.2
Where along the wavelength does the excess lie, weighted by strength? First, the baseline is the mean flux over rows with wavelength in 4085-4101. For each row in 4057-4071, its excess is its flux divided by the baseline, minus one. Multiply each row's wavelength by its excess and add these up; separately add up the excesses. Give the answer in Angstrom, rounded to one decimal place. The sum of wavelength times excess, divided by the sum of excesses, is 4063.7 Angstrom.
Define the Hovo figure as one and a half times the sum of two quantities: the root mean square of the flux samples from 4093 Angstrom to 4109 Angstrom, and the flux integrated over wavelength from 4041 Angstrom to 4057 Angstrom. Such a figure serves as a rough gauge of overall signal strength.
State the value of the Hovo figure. 512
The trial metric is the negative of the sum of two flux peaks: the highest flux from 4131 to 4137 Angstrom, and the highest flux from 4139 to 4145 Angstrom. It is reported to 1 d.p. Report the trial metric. -42.7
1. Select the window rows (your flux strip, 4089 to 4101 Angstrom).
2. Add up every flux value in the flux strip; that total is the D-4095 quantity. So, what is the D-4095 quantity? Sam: 139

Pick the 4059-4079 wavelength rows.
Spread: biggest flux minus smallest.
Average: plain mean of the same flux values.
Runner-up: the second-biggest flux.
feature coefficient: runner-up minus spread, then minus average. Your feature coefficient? -3.0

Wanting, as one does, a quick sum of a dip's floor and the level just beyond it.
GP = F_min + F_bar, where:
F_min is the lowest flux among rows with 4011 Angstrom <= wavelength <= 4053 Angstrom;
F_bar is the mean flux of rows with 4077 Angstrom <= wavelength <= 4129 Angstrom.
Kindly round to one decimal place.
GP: 39.7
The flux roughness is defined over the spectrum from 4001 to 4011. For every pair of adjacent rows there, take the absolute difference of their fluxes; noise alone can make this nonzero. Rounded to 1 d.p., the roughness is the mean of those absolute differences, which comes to 2.3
